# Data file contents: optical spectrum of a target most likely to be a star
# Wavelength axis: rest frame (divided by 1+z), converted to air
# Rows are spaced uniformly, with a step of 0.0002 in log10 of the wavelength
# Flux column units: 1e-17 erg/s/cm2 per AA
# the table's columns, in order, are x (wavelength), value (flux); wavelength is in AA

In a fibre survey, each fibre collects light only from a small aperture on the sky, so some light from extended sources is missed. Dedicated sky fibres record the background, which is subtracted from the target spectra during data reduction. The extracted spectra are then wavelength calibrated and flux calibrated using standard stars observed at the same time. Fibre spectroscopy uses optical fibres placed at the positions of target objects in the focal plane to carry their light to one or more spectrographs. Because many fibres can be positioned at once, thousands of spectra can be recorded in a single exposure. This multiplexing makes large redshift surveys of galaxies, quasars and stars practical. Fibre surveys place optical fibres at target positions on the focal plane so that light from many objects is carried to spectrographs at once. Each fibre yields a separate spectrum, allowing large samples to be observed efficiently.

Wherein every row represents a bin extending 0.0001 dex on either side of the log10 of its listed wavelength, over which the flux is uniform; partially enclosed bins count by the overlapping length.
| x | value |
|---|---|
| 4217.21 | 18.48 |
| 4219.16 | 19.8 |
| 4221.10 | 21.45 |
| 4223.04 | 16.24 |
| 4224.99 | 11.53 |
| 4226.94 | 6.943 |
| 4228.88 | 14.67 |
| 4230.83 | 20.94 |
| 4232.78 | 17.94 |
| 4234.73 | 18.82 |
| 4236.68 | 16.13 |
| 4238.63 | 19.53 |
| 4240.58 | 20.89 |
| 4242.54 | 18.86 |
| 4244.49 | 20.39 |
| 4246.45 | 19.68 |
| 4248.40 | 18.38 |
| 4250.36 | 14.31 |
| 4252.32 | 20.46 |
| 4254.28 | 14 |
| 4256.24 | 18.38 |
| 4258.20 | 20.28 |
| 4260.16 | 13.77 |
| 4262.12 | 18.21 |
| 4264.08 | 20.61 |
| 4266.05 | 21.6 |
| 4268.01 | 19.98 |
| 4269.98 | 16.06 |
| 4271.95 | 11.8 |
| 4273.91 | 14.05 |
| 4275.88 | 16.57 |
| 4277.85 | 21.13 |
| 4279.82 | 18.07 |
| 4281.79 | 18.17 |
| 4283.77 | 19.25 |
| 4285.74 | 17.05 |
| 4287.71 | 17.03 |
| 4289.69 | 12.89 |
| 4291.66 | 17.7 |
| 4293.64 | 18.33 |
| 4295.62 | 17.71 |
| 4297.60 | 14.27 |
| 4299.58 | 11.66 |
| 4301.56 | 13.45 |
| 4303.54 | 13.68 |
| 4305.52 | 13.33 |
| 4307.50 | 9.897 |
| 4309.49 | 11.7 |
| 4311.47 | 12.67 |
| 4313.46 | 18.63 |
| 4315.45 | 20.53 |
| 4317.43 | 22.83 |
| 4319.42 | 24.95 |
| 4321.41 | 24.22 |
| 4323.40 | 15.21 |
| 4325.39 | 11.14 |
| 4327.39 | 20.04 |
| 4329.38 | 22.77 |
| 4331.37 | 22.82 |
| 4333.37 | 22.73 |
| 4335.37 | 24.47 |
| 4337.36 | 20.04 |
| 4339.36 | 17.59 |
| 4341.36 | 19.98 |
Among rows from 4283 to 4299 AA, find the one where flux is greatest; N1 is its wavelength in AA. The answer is 4283.77 AA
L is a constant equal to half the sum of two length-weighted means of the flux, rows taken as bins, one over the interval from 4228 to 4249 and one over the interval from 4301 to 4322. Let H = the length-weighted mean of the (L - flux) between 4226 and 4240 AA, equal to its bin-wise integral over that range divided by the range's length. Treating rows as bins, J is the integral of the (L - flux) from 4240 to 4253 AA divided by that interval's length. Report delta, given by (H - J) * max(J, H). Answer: 3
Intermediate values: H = 1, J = -1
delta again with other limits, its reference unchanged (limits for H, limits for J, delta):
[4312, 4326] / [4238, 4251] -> 1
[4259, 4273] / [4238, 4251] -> 1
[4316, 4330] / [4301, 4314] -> -32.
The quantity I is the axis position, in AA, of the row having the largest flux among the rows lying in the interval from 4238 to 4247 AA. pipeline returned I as 4240.58 AA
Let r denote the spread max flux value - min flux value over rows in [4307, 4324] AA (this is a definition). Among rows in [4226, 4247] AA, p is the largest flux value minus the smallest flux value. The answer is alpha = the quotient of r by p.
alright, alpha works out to 1.1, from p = 14.0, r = 15.1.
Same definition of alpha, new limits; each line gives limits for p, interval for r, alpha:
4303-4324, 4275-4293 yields 0.5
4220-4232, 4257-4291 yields 0.7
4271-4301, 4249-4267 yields 0.8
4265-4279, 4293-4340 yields 1.5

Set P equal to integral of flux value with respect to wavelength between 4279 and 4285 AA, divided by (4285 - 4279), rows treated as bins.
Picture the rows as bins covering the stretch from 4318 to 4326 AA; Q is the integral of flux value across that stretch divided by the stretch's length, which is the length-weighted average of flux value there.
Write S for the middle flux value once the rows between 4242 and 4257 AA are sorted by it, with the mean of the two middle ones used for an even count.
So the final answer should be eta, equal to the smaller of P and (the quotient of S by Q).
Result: 1.0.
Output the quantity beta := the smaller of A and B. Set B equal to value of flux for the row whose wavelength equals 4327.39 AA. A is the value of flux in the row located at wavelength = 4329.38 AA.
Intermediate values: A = 22.77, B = 20.04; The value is 20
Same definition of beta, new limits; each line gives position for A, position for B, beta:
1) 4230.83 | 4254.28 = 14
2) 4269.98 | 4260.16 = 14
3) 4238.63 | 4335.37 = 20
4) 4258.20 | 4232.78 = 18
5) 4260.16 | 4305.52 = 13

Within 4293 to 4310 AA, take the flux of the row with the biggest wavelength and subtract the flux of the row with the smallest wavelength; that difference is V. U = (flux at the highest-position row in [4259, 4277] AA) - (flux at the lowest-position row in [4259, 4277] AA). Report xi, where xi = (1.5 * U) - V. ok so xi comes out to 11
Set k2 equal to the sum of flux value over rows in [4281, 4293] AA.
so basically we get 102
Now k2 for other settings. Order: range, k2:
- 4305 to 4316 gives 87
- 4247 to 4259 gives 106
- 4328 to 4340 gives 130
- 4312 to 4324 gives 126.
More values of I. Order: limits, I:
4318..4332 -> 4319.42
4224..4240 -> 4230.83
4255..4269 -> 4266.05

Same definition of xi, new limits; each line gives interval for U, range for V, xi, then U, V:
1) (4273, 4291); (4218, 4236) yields -1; -1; -1.0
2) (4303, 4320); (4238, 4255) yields 22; 11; -5.5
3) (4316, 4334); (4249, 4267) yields -7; 0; 7.3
